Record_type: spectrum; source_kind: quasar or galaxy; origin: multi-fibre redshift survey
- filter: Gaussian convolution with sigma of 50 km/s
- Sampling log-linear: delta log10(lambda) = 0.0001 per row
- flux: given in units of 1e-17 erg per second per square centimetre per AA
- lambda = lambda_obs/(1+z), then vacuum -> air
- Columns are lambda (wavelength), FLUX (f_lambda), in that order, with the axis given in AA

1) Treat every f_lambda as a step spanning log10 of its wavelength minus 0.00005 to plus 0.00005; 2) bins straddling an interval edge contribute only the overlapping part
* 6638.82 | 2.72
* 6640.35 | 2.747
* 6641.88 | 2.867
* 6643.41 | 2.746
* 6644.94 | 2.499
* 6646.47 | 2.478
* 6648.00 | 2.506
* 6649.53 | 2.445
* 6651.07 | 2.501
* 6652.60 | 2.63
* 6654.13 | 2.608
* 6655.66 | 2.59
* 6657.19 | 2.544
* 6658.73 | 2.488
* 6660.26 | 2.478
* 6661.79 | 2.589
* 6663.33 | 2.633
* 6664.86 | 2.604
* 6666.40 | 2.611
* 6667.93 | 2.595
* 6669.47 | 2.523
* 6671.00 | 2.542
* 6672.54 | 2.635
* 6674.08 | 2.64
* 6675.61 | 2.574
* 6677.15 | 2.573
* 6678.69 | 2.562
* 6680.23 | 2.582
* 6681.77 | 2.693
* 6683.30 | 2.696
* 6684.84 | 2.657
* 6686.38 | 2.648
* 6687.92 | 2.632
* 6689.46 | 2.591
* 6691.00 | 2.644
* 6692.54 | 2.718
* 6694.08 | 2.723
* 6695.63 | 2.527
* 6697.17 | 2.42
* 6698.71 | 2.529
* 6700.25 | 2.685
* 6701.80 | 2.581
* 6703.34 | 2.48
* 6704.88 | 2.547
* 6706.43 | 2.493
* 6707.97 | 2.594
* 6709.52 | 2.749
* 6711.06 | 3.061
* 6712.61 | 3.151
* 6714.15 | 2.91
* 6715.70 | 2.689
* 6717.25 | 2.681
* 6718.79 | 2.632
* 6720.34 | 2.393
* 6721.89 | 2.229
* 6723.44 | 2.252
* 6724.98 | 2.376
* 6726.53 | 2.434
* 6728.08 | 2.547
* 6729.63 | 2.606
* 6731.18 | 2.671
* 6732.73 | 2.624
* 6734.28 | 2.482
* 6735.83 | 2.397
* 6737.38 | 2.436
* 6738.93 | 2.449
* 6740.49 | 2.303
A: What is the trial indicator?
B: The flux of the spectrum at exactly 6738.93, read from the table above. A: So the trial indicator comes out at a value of 2.449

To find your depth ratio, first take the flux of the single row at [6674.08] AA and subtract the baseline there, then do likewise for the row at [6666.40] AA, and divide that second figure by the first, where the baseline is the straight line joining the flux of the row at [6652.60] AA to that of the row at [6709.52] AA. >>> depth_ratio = 1.37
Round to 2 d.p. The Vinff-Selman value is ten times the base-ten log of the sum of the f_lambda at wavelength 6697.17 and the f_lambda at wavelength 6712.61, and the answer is 7.46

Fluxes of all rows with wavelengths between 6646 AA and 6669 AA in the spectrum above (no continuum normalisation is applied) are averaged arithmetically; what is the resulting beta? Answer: 2.55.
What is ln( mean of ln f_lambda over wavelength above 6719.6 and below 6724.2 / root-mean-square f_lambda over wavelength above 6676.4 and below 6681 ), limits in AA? -1.13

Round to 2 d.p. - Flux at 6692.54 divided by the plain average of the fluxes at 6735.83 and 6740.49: 1.16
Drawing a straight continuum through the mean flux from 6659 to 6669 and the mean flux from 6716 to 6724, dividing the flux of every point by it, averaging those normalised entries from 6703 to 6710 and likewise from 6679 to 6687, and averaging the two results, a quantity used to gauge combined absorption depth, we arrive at 1.04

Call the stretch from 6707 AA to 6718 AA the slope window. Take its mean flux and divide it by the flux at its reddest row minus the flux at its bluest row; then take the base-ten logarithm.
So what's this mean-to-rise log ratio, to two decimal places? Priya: 1.51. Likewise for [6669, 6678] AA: 1.71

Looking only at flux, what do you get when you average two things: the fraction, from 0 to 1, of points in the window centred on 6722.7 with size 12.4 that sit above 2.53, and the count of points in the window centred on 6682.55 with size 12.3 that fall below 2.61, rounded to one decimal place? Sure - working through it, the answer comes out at 1.7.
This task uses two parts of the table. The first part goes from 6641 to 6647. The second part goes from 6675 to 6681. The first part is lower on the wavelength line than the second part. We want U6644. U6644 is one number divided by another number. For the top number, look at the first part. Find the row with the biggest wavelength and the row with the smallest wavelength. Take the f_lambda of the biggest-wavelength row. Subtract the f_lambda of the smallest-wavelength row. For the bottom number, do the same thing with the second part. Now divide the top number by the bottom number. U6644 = -48.6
